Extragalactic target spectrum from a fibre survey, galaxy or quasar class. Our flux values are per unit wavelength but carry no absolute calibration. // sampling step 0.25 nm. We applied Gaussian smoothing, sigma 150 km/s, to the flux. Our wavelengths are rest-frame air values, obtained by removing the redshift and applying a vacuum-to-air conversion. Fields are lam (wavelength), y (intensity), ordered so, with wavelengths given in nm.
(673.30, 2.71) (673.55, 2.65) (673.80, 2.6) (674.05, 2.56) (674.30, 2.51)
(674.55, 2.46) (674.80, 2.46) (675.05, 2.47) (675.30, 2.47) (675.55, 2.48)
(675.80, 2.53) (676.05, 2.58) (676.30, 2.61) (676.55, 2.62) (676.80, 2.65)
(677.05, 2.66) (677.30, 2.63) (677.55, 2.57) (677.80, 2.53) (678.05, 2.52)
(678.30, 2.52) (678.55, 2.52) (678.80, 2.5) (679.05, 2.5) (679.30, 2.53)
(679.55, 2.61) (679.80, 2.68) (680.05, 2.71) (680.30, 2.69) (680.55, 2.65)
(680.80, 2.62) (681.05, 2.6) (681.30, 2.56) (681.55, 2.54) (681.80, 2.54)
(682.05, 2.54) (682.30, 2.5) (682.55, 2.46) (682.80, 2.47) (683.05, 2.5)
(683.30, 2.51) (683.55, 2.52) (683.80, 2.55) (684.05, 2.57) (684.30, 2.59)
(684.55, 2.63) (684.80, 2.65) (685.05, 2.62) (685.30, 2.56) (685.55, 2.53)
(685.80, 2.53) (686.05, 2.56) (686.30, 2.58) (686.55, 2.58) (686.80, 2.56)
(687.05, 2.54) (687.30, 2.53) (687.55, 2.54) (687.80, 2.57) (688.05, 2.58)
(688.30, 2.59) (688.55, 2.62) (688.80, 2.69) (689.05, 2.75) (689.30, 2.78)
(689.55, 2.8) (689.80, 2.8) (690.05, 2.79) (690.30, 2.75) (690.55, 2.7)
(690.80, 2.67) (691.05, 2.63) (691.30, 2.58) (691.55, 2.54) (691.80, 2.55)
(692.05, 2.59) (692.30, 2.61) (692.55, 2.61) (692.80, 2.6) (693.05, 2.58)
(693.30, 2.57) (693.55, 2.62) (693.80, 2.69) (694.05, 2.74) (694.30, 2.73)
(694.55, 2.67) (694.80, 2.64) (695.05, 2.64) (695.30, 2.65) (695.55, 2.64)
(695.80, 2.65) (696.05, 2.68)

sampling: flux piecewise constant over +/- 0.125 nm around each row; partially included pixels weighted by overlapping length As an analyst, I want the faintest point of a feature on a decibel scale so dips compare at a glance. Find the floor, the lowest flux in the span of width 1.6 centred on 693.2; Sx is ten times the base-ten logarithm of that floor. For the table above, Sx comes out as 4.10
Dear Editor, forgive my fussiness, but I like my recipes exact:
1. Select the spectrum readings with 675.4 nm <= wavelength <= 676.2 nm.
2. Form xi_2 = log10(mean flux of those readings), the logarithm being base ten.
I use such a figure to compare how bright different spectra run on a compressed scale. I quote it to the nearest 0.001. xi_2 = 0.403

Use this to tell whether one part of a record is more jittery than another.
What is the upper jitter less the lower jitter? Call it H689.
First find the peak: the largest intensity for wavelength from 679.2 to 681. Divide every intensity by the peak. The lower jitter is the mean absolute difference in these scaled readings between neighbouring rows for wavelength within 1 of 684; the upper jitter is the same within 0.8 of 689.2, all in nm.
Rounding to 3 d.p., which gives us 0.005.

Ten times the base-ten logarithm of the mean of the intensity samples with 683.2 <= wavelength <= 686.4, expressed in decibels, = 4.10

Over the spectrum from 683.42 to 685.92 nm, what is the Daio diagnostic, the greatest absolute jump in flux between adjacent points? 0.060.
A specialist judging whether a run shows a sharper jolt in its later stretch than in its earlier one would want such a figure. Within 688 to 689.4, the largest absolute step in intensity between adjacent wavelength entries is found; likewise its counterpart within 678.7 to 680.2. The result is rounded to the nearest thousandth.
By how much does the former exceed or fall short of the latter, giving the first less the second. -0.010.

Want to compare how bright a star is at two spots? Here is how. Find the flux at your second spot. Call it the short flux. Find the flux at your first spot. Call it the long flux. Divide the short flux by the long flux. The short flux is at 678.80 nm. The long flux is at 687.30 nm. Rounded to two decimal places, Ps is 0.99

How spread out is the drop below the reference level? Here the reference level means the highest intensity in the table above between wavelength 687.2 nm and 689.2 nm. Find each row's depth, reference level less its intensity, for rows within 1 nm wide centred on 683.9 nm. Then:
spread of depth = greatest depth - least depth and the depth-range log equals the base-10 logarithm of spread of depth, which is -1.2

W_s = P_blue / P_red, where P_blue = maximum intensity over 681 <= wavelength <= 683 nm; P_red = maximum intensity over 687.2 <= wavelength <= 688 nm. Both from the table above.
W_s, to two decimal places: 1.01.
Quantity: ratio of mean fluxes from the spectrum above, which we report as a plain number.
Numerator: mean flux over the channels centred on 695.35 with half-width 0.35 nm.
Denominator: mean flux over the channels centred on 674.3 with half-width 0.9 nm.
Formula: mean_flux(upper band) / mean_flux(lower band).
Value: 1.04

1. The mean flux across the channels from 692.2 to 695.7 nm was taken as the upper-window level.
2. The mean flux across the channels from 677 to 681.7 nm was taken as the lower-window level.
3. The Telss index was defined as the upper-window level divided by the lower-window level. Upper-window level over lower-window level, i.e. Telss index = 1.02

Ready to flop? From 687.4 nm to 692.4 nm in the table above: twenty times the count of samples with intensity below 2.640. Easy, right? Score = 220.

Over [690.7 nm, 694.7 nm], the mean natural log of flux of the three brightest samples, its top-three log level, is 1.00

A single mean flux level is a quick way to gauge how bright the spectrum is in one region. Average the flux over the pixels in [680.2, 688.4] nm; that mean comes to 2.56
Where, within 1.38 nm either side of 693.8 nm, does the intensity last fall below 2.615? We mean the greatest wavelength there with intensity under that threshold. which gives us 693.30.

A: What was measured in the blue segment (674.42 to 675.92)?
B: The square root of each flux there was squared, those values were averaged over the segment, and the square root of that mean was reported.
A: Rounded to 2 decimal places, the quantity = 1.57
